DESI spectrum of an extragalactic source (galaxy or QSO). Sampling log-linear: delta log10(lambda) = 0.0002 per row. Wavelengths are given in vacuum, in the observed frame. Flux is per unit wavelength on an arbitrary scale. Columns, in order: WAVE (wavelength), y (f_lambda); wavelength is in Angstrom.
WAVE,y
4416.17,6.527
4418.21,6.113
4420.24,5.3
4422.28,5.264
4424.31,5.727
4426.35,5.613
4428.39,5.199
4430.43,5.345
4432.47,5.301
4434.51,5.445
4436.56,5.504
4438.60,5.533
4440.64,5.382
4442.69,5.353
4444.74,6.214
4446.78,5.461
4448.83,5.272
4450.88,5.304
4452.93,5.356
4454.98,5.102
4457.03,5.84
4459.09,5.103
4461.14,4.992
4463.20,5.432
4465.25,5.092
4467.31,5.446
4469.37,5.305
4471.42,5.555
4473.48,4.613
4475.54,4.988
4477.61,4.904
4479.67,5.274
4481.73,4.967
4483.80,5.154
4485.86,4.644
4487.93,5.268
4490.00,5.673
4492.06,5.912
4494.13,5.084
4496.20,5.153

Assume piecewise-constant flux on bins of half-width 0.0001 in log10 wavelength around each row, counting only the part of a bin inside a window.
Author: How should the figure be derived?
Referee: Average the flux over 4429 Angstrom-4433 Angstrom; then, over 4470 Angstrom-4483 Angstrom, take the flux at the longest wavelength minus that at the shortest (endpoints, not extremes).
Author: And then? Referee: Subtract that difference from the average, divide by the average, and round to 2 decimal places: 1.11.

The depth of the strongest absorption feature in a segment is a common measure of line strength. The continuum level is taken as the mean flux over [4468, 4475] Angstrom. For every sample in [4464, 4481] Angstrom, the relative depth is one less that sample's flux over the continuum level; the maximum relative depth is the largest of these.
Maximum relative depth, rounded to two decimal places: 0.11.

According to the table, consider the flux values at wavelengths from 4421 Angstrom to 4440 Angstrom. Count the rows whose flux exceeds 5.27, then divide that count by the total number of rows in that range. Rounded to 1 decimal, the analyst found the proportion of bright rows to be 0.8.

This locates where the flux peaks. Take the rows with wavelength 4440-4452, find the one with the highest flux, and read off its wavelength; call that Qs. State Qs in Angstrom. 4444.74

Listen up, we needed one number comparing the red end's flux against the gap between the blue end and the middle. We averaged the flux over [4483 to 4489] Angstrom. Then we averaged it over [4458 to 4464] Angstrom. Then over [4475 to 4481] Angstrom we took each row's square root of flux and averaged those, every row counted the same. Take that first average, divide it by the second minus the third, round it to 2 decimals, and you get 1.72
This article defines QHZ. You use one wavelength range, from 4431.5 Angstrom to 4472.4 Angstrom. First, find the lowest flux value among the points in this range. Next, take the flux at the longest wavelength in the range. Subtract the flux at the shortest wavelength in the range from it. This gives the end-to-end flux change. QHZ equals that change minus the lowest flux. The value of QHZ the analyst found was -4.7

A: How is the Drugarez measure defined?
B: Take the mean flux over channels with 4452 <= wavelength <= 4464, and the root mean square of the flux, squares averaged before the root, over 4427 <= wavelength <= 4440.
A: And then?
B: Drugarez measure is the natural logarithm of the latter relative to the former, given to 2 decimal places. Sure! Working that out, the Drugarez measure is 0.02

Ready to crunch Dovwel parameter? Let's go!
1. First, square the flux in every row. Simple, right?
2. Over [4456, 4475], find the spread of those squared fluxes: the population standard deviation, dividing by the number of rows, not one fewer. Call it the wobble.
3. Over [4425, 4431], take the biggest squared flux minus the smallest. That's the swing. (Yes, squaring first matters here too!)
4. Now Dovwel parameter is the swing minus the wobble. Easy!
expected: 0.9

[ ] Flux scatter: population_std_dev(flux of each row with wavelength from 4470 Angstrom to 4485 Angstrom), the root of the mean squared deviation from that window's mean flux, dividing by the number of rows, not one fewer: 0.277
